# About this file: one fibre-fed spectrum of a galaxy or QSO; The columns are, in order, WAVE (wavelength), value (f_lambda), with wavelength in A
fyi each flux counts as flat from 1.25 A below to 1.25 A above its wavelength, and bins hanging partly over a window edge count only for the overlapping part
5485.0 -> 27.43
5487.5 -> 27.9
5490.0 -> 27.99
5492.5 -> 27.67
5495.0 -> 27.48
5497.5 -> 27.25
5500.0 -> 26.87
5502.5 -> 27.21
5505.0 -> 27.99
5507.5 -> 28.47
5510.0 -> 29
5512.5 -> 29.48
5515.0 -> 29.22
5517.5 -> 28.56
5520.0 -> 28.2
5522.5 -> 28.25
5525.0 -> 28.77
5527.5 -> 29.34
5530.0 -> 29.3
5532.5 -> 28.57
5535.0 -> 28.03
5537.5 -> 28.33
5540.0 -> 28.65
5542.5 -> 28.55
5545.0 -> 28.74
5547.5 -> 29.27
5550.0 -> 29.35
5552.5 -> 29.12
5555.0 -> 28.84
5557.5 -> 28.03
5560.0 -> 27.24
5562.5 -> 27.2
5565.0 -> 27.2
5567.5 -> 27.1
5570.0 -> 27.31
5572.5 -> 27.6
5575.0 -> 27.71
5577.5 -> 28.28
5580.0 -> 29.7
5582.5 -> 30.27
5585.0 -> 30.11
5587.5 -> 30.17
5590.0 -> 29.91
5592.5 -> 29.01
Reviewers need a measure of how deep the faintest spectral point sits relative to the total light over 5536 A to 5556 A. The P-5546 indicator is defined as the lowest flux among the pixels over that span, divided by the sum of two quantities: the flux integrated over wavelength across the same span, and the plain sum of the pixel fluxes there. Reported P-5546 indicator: 0.0351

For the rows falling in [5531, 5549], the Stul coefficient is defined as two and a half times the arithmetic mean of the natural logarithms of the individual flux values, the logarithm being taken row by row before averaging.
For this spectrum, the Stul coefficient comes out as 8.38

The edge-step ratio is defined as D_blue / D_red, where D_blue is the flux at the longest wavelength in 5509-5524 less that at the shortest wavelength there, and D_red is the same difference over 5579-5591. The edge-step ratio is -3.6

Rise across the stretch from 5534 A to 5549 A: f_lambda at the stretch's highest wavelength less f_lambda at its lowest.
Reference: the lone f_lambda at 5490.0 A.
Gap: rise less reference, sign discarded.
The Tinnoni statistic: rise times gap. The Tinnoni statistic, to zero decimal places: 33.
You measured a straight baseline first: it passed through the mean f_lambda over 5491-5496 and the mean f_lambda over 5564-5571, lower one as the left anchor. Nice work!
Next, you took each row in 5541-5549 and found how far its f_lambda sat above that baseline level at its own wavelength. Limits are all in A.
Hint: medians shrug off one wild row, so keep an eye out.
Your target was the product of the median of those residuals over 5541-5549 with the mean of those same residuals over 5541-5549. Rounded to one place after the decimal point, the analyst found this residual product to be 2.2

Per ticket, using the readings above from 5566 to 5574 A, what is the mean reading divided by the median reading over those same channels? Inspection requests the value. 1.00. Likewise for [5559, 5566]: 1.00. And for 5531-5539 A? 1.00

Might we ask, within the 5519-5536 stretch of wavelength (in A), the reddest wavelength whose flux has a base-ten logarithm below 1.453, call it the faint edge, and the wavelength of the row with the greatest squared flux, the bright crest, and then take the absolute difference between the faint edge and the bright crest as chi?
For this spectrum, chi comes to 7.5 A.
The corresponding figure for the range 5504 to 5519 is 7.5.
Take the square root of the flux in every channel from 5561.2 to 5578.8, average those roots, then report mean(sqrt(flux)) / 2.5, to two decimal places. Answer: 2.10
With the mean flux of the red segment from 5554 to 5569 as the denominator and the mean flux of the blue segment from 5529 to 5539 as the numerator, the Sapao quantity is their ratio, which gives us 1.035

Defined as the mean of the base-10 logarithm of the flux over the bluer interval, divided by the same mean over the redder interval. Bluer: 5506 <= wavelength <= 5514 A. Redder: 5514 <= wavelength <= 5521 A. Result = 1.003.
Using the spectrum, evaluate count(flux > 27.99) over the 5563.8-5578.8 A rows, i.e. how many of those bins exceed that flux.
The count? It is 1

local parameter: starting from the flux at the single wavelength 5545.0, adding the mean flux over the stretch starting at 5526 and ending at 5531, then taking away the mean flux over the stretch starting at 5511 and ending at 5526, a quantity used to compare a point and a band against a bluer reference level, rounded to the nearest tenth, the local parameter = 29.3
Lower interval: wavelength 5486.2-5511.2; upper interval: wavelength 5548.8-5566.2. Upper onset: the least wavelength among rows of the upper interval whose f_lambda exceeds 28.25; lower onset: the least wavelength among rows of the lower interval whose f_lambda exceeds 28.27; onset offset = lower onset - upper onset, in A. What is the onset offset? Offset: -42.5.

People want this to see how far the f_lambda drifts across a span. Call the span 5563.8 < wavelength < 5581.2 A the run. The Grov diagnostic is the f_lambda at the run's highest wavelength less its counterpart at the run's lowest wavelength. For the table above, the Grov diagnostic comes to 2.5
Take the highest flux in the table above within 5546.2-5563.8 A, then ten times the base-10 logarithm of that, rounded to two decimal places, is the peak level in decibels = 14.68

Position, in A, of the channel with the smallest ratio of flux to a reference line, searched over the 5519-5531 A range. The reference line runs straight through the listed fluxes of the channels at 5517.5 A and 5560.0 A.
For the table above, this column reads 5520.0 A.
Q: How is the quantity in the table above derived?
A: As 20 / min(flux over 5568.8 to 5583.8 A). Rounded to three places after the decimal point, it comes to 0.732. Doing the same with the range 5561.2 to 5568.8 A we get 0.738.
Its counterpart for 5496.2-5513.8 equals 0.744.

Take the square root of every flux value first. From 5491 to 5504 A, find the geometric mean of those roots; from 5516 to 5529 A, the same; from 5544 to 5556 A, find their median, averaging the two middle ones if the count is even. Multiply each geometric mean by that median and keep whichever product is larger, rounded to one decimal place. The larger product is 28.9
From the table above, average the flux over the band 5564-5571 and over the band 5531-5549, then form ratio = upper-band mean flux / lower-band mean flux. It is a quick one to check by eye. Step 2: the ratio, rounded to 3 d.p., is 0.951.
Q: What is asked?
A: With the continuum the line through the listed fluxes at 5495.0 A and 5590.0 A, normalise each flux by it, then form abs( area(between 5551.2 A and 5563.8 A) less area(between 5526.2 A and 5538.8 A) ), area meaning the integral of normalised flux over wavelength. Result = 0.55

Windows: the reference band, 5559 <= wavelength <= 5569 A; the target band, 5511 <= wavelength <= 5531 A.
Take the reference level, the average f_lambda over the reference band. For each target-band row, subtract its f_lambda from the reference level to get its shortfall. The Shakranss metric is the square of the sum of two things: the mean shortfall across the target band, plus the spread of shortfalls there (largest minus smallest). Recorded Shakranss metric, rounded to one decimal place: 0.2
